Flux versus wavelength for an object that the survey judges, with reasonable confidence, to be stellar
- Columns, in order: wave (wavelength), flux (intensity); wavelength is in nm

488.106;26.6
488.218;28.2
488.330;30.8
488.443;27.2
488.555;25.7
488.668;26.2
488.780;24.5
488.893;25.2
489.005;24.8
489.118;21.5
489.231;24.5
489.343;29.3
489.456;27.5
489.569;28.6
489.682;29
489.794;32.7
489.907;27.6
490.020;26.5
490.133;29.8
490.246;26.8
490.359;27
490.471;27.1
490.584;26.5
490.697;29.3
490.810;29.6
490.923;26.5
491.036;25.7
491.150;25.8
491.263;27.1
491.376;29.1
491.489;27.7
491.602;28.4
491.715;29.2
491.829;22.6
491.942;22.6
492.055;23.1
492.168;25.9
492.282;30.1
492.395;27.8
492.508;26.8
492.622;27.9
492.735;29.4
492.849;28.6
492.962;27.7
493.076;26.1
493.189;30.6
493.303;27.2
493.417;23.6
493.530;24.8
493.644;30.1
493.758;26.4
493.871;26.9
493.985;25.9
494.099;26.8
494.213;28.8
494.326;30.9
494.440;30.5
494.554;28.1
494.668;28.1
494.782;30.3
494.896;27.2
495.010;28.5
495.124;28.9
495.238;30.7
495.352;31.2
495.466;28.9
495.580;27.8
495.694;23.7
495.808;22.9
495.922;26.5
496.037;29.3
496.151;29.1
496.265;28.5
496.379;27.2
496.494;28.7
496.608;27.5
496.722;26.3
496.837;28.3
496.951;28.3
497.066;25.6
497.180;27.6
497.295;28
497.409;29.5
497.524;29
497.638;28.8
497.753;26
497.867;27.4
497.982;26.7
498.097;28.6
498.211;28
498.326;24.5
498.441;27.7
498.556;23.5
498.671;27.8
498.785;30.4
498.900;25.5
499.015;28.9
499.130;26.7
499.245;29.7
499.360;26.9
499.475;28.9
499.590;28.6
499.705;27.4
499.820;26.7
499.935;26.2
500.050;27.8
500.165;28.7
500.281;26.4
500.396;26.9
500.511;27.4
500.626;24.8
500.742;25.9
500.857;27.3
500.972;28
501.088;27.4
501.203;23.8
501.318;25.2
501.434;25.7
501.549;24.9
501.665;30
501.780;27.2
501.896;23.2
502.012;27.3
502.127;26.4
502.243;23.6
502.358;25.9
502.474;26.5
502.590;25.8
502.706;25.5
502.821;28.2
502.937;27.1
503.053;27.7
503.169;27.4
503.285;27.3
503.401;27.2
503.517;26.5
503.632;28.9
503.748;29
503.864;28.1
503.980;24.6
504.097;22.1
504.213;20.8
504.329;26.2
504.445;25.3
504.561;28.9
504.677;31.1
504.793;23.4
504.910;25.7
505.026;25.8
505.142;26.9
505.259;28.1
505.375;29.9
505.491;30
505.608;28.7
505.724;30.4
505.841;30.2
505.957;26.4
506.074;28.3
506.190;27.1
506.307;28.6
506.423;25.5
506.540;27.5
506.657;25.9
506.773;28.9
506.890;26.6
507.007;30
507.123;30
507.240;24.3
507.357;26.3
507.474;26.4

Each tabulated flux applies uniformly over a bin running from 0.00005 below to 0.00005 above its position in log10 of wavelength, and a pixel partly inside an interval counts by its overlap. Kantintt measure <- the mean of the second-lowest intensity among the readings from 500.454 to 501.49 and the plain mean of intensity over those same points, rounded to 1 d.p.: 25.5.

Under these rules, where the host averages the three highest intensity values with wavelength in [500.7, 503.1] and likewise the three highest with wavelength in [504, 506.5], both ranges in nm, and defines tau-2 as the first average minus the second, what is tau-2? -1.8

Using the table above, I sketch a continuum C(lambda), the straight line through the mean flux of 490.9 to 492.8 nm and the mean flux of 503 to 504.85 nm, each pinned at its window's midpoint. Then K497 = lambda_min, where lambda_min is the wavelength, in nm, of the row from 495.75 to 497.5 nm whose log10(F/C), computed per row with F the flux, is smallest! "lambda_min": 495.808 nm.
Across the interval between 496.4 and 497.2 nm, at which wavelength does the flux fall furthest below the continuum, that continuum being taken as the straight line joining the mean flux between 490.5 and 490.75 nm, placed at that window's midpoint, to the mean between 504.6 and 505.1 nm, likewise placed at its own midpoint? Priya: 497.066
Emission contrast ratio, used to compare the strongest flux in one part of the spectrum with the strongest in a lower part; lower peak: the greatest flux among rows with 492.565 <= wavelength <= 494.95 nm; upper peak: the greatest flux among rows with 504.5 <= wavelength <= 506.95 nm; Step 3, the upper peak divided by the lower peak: 1.01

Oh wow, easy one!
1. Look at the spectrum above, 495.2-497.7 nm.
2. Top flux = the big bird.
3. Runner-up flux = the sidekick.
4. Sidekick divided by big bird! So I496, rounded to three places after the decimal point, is 0.984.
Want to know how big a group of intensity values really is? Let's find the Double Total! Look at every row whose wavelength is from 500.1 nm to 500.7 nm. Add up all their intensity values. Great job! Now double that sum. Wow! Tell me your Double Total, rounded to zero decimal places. 268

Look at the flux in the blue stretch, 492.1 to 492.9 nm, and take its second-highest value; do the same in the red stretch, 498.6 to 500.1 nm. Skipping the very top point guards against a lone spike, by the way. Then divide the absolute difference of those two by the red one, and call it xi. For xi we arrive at 0.010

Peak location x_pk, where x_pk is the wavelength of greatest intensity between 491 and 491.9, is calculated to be 491.715 nm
